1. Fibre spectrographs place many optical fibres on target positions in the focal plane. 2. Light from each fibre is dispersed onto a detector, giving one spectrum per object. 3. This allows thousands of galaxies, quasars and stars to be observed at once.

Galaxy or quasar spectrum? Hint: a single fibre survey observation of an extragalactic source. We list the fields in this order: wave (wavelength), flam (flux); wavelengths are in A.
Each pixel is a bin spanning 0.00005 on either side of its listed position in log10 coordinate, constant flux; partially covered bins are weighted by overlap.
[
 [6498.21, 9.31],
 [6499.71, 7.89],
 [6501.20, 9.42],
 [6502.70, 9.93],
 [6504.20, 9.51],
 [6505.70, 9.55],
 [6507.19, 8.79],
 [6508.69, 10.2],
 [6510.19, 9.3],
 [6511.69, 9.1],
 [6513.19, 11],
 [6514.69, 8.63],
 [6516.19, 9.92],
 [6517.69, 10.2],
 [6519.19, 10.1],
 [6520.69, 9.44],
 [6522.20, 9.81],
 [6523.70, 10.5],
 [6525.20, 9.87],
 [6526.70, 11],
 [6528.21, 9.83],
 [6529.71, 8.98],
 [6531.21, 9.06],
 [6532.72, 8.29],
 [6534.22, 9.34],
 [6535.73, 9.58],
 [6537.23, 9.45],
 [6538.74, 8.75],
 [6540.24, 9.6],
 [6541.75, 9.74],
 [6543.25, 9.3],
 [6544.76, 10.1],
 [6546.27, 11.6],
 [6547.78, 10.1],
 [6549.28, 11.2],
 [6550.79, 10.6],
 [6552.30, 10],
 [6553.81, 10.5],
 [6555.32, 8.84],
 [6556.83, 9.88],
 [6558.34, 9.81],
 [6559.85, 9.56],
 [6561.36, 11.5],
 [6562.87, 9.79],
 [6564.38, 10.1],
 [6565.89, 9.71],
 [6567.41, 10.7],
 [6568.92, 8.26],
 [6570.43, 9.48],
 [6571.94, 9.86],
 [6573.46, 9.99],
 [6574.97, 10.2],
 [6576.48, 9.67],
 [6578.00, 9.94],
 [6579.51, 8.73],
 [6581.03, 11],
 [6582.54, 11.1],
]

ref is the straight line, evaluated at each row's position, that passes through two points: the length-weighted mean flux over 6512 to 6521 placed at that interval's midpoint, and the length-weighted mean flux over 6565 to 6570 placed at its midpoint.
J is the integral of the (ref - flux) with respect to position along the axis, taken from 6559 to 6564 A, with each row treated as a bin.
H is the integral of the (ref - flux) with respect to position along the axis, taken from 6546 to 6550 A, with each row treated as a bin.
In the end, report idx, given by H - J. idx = -2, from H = -4.8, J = -3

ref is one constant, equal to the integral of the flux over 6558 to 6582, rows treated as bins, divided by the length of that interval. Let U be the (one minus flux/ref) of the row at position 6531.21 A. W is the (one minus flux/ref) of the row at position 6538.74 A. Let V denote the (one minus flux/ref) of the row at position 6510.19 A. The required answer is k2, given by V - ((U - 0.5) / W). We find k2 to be 4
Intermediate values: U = 0.09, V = 0.061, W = 0.117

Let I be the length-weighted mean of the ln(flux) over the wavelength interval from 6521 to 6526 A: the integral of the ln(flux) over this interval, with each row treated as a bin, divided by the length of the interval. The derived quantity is 2.30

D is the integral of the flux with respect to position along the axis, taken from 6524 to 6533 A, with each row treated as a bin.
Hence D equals 87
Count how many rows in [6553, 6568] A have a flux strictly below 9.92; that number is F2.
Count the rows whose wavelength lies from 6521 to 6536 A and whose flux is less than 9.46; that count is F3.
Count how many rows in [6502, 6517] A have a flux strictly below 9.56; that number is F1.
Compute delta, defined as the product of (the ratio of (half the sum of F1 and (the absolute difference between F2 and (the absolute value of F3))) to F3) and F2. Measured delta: 6.0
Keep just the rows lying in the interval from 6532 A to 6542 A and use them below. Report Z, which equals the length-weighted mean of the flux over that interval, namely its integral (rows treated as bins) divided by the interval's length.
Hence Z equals 9.2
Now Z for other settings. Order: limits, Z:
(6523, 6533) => 9.7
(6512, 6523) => 9.8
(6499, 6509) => 9.3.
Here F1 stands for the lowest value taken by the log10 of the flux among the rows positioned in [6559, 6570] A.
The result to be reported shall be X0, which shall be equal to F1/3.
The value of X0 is 0.306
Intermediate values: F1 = 0.92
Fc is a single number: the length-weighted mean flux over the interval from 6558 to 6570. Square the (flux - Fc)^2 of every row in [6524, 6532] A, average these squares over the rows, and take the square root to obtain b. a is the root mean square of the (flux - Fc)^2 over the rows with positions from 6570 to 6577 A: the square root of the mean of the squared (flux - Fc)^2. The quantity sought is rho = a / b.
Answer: 0.13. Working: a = 0.10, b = 0.73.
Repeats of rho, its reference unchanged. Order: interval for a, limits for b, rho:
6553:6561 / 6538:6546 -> 0.86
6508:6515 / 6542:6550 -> 0.66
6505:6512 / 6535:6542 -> 1.08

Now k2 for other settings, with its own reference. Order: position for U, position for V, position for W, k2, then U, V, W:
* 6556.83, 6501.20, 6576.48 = 21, 0.00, 0.049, 0.024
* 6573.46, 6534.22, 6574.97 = -17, -0.01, 0.057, -0.029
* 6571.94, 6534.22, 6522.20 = 50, 0.00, 0.057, 0.010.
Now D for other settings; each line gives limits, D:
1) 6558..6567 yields 91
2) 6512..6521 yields 89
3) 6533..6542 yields 84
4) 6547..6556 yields 92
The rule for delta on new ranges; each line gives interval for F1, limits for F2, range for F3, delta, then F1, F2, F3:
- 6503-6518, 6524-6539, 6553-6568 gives 63.0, 6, 9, 1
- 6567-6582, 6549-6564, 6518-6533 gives 2.5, 3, 5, 4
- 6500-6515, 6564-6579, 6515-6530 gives 12.5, 7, 5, 2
